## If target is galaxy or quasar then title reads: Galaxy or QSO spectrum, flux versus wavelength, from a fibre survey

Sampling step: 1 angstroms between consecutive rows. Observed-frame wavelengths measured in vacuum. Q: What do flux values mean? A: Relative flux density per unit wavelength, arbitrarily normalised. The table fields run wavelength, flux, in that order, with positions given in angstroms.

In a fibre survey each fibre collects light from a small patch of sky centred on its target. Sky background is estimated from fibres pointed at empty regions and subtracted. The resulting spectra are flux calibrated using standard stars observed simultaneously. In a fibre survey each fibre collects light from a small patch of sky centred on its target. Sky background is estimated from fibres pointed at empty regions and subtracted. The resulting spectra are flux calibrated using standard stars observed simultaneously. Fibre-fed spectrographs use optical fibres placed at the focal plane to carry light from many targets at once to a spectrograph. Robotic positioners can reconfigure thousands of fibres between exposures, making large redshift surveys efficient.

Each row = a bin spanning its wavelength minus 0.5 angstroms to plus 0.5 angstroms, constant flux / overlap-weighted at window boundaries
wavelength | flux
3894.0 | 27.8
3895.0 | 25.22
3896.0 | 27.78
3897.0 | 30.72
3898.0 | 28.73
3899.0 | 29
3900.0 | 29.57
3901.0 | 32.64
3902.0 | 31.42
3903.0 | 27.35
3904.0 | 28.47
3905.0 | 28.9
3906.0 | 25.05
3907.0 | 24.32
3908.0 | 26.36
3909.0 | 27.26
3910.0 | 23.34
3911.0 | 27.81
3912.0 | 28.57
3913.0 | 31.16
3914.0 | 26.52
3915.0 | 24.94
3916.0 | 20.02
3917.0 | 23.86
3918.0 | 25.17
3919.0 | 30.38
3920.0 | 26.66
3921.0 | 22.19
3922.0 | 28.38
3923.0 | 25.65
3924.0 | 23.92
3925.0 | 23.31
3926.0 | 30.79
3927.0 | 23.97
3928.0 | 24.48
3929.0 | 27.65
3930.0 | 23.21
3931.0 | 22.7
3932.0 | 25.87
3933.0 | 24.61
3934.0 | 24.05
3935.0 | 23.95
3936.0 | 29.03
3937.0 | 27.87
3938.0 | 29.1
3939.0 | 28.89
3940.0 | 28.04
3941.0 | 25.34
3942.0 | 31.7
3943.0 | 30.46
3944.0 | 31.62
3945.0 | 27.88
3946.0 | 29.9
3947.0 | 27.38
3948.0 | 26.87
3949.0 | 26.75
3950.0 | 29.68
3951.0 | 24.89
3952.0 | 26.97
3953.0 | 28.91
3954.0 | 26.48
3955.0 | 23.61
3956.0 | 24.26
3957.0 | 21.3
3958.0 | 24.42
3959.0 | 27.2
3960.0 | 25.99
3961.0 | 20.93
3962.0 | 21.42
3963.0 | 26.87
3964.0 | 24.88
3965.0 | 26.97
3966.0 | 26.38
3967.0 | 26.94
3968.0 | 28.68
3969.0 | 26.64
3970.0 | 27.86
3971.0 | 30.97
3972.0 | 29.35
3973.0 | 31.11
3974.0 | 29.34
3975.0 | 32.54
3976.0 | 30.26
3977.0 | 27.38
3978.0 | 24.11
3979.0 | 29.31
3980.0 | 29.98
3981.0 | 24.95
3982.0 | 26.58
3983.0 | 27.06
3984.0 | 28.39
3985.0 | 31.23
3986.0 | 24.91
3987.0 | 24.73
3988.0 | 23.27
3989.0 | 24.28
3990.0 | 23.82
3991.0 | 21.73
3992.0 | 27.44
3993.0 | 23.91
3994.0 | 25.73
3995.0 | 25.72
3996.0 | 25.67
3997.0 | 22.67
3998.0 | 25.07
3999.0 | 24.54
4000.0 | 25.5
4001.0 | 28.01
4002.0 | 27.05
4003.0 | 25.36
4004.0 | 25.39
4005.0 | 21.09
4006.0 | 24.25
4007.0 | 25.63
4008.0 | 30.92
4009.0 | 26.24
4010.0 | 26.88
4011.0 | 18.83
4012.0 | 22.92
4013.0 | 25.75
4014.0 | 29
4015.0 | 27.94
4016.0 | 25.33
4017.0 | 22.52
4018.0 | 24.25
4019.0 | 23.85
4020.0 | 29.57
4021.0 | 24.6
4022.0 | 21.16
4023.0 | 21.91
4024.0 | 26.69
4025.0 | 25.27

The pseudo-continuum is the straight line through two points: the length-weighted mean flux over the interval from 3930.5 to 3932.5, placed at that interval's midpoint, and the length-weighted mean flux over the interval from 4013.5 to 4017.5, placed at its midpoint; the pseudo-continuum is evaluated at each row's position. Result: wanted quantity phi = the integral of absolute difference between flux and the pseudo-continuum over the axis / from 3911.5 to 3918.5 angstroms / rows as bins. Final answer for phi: 20.9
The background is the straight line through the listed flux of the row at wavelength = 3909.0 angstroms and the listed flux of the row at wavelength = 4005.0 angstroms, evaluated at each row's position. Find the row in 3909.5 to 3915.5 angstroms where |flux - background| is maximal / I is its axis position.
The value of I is 3913.0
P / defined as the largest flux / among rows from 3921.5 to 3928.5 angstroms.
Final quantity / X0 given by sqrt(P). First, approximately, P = 30.79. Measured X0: 5.55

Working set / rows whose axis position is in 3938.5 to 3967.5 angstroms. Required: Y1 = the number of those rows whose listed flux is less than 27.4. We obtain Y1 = 20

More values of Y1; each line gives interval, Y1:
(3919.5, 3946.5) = 14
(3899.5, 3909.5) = 5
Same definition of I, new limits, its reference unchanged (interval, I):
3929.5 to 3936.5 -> 3936.0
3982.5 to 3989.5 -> 3985.0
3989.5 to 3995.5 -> 3992.0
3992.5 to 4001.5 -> 4001.0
